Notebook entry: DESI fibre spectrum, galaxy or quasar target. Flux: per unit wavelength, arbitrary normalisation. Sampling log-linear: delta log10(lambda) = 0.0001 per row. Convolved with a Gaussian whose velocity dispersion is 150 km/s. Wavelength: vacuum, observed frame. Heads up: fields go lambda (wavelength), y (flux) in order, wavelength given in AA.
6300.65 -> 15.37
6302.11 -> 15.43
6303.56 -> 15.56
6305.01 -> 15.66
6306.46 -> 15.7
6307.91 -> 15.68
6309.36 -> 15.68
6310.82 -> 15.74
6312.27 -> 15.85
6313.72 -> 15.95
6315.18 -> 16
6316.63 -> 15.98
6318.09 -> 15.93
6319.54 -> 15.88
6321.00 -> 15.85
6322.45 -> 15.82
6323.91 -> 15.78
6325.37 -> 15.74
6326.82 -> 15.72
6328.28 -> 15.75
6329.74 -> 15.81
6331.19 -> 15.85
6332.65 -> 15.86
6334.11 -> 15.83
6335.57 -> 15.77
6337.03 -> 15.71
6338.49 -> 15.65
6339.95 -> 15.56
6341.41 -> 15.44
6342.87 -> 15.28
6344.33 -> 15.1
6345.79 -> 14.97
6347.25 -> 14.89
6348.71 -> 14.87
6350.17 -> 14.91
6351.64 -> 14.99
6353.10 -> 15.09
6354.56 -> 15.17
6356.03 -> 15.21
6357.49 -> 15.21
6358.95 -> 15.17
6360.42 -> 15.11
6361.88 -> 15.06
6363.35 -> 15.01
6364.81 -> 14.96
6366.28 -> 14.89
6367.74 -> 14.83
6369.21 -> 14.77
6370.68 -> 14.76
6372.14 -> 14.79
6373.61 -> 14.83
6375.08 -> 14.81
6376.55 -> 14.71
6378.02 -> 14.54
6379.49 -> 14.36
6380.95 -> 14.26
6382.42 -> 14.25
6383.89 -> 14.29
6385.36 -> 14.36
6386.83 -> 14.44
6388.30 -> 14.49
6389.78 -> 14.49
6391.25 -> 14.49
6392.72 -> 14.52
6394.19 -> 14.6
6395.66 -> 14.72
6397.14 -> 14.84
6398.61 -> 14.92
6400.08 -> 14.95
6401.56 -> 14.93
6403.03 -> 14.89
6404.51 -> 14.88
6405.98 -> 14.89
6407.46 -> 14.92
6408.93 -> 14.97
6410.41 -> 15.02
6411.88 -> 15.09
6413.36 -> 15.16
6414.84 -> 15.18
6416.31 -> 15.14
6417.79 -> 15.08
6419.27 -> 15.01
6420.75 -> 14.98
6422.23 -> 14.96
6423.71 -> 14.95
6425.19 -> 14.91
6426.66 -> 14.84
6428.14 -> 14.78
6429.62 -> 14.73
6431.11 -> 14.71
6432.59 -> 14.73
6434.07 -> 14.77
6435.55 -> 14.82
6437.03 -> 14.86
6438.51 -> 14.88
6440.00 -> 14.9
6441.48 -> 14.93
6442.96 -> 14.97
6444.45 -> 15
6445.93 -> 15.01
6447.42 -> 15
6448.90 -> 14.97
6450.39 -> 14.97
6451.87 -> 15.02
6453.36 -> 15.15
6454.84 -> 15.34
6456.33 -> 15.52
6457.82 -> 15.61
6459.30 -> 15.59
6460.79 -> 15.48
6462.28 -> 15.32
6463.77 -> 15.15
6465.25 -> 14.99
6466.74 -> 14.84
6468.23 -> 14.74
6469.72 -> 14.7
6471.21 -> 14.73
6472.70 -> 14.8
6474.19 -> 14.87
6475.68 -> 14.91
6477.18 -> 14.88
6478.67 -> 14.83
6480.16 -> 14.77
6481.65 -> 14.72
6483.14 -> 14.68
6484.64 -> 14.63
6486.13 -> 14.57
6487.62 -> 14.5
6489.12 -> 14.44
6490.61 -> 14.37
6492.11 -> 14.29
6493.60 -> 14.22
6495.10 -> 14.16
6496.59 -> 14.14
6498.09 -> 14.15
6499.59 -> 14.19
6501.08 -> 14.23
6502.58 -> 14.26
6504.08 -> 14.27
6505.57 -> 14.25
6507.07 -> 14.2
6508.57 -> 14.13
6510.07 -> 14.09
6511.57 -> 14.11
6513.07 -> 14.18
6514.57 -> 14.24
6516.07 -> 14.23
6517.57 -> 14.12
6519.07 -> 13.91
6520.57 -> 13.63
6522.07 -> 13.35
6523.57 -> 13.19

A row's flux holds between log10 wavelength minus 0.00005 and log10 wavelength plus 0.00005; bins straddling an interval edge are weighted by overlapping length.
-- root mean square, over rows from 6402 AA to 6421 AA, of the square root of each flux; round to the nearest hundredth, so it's 3.88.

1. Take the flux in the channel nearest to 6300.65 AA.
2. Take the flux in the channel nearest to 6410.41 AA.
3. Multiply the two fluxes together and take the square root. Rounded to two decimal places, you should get 15.19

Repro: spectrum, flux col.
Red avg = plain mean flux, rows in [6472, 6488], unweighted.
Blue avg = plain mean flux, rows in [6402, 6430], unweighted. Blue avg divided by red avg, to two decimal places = 1.02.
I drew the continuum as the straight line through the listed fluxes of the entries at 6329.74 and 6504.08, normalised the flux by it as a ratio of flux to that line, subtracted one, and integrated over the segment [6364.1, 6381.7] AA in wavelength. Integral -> -0.82 AA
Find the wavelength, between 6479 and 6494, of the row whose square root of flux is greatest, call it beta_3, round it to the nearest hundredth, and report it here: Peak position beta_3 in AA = 6480.16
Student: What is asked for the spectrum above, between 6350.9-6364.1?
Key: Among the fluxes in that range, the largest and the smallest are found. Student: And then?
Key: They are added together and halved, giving 15.1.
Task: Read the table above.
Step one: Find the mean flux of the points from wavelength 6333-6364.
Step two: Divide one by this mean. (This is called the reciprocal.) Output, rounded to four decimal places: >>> 0.0656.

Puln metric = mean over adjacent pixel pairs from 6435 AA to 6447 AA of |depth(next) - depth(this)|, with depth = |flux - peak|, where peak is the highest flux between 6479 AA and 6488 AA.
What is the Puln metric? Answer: 0.027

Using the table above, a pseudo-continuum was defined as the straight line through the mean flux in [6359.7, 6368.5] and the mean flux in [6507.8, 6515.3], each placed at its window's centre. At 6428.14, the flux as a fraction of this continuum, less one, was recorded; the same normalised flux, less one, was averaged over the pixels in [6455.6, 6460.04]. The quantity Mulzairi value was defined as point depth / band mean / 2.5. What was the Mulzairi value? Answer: 0.1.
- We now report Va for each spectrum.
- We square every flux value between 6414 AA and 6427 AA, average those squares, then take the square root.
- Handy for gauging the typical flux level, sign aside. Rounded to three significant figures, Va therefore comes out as 15.0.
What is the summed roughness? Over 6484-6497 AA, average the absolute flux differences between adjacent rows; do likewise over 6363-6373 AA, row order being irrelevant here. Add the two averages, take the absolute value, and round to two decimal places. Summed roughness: 0.11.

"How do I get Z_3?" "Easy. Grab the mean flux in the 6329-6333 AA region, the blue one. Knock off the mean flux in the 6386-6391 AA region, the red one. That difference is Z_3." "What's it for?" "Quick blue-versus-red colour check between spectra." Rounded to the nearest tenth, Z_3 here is 1.4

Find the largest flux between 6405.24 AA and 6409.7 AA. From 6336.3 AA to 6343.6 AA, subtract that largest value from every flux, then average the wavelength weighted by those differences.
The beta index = 6339.4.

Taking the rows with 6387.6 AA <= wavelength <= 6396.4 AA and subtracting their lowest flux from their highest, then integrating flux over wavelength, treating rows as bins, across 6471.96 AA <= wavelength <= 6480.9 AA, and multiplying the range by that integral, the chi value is 31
